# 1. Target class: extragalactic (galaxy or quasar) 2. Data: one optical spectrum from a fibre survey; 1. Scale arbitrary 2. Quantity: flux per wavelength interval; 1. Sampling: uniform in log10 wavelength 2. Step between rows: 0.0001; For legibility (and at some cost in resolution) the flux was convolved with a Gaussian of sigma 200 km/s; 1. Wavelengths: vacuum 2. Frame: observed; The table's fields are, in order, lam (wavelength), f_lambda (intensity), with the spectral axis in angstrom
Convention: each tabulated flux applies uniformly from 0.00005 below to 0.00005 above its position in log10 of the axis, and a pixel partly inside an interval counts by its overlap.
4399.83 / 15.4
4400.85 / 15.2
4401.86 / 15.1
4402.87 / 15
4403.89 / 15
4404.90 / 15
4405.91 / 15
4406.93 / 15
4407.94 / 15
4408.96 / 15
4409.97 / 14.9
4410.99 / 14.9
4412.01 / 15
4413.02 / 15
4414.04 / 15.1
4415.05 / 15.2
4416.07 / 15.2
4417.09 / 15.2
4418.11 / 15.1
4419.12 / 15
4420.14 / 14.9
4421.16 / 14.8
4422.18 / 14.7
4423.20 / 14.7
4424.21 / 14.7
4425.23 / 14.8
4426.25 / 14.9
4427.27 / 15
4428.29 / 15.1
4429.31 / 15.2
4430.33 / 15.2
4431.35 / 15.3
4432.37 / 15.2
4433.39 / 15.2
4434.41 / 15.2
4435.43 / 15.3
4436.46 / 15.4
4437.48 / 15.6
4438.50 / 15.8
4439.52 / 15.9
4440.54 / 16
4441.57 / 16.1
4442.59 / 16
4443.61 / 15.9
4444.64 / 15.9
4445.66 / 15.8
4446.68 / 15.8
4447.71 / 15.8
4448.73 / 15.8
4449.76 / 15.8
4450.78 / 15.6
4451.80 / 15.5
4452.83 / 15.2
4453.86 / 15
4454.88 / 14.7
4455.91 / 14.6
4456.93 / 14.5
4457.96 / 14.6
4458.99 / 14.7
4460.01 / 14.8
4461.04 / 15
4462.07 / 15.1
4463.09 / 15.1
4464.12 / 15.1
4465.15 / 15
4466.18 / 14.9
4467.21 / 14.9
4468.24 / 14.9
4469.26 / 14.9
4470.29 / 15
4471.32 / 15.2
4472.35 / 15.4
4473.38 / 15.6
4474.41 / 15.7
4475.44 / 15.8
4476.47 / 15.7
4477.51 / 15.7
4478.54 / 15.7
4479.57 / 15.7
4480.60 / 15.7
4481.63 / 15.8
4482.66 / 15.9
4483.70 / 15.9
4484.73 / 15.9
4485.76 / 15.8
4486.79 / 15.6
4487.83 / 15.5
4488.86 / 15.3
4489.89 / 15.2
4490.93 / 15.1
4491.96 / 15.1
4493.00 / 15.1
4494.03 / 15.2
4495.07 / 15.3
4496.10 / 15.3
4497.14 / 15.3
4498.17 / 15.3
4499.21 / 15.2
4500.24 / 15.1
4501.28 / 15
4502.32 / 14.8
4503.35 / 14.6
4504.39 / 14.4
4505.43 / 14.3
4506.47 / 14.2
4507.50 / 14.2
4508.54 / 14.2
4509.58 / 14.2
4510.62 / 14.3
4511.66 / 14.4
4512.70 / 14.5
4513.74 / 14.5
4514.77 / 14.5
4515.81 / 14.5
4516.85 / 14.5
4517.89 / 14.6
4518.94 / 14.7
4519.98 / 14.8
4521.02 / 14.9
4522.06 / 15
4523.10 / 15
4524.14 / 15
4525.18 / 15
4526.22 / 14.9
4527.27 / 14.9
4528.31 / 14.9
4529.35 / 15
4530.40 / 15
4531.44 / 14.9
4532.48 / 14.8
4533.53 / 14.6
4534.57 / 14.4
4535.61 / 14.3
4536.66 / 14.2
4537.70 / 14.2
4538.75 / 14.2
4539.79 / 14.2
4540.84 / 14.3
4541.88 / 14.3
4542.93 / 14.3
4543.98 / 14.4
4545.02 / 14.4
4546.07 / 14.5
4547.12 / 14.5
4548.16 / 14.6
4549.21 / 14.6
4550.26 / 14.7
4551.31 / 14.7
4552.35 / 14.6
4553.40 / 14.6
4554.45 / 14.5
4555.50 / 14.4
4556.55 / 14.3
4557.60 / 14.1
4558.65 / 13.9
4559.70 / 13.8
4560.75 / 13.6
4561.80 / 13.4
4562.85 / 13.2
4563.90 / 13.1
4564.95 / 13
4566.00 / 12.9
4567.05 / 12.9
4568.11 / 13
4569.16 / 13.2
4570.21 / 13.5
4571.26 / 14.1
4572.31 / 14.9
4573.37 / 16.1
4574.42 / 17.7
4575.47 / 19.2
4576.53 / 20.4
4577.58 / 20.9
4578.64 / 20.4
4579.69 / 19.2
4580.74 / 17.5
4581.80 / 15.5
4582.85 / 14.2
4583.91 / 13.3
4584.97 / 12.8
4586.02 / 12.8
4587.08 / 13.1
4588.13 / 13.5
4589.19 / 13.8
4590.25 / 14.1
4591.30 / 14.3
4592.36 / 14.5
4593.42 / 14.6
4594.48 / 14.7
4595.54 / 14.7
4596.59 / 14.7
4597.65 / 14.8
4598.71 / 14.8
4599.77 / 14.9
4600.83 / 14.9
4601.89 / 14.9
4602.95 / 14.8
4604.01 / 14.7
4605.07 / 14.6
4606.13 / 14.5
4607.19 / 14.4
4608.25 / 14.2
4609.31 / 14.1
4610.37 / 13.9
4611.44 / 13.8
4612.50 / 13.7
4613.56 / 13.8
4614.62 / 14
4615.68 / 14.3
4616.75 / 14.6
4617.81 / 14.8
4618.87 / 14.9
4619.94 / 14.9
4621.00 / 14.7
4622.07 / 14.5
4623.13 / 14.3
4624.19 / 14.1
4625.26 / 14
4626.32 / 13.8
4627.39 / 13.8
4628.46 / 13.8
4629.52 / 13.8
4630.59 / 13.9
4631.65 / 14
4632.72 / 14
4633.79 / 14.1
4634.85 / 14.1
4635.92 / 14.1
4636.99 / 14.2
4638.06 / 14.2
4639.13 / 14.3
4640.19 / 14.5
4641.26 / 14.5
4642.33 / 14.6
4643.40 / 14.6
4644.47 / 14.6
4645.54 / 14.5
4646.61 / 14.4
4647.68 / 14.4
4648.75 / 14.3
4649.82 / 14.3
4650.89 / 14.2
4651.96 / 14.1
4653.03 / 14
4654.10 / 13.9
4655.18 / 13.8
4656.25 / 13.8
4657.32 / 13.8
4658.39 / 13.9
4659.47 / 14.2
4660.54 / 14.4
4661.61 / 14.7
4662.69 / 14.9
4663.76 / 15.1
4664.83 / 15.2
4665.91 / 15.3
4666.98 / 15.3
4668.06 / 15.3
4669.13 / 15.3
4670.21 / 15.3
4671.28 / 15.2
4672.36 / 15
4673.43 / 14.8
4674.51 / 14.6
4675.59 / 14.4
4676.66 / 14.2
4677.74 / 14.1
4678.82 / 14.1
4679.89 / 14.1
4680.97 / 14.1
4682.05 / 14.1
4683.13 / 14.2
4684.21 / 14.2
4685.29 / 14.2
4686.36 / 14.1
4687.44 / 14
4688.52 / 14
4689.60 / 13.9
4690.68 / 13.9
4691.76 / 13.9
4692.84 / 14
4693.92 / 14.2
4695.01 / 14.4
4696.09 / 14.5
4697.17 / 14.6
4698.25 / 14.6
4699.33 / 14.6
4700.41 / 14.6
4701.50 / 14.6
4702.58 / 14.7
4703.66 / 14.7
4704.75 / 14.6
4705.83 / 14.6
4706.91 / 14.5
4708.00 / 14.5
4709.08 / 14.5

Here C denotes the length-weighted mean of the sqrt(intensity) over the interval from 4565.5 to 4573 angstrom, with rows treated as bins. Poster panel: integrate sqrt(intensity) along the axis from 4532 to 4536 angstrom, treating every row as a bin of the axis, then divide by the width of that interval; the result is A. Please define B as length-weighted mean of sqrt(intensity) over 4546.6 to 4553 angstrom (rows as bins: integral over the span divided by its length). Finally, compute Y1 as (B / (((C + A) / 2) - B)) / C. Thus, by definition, -13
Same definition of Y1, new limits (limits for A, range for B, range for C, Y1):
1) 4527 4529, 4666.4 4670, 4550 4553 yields -18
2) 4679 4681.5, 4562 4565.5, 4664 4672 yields 4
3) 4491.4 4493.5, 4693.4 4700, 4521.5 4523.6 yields 13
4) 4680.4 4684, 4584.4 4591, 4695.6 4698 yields 8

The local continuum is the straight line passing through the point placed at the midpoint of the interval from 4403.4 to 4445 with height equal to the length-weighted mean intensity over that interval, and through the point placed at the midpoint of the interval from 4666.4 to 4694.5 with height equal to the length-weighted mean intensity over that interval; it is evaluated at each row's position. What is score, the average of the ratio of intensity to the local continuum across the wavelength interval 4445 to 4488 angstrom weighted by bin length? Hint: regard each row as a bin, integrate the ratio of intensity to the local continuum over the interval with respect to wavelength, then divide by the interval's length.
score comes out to 1.02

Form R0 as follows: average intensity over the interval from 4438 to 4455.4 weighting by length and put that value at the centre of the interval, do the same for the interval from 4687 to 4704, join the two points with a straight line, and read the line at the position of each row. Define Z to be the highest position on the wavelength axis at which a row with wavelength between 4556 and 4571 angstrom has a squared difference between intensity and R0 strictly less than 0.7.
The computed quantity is 4556.55 angstrom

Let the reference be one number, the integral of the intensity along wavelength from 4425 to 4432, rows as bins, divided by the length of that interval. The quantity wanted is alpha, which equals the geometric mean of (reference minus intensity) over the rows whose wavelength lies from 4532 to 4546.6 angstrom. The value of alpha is 0.69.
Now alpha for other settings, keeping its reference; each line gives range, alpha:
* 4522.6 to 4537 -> 0.21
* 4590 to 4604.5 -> 0.36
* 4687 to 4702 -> 0.75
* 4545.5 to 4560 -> 0.62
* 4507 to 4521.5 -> 0.55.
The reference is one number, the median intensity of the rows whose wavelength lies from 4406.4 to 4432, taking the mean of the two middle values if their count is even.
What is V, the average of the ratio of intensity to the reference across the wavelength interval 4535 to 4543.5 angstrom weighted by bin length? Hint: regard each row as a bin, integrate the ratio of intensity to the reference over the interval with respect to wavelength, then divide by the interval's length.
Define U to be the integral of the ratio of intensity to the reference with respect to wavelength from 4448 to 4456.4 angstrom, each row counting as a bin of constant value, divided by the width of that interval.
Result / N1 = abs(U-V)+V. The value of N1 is 1.02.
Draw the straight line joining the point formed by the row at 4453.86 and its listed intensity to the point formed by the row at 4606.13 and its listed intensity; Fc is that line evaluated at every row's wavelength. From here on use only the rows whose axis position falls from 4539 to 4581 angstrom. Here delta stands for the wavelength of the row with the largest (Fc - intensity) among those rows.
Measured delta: 4566.00 angstrom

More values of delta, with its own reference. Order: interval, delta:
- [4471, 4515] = 4506.47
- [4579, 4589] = 4584.97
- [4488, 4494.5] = 4490.93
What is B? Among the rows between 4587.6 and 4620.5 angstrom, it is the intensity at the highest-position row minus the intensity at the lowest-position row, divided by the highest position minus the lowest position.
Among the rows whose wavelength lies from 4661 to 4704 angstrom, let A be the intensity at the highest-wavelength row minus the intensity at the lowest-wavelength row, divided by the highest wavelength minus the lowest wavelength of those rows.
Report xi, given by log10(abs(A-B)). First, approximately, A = 0.000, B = 0.04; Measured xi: -1.4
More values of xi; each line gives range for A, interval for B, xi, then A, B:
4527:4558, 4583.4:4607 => -1.1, -0.026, 0.05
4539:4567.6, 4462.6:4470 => -1.8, -0.048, -0.03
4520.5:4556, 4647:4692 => -2.5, -0.015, -0.01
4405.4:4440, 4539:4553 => -2.3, 0.027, 0.03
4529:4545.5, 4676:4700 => -1.3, -0.038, 0.02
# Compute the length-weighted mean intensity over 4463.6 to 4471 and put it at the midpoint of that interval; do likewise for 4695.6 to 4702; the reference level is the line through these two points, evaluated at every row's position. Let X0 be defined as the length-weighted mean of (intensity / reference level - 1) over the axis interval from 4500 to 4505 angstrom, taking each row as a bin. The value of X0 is -0.010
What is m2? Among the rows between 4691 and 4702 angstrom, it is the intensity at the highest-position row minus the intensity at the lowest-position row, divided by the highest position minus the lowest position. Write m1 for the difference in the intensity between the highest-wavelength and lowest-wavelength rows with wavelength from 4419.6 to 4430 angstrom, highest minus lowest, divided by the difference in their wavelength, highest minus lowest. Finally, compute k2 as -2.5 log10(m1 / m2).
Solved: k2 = 0.9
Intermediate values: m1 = 0.03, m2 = 0.07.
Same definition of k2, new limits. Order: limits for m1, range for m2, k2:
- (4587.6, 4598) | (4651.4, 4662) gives -0.9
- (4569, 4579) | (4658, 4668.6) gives -1.8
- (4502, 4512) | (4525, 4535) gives 0.4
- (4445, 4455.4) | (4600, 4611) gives -0.1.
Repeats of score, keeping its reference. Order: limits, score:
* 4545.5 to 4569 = 0.94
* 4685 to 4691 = 0.98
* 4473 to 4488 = 1.05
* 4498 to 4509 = 0.98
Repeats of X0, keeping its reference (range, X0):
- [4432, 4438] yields 0.020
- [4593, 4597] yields -0.005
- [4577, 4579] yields 0.398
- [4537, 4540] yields -0.044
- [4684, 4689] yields -0.035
